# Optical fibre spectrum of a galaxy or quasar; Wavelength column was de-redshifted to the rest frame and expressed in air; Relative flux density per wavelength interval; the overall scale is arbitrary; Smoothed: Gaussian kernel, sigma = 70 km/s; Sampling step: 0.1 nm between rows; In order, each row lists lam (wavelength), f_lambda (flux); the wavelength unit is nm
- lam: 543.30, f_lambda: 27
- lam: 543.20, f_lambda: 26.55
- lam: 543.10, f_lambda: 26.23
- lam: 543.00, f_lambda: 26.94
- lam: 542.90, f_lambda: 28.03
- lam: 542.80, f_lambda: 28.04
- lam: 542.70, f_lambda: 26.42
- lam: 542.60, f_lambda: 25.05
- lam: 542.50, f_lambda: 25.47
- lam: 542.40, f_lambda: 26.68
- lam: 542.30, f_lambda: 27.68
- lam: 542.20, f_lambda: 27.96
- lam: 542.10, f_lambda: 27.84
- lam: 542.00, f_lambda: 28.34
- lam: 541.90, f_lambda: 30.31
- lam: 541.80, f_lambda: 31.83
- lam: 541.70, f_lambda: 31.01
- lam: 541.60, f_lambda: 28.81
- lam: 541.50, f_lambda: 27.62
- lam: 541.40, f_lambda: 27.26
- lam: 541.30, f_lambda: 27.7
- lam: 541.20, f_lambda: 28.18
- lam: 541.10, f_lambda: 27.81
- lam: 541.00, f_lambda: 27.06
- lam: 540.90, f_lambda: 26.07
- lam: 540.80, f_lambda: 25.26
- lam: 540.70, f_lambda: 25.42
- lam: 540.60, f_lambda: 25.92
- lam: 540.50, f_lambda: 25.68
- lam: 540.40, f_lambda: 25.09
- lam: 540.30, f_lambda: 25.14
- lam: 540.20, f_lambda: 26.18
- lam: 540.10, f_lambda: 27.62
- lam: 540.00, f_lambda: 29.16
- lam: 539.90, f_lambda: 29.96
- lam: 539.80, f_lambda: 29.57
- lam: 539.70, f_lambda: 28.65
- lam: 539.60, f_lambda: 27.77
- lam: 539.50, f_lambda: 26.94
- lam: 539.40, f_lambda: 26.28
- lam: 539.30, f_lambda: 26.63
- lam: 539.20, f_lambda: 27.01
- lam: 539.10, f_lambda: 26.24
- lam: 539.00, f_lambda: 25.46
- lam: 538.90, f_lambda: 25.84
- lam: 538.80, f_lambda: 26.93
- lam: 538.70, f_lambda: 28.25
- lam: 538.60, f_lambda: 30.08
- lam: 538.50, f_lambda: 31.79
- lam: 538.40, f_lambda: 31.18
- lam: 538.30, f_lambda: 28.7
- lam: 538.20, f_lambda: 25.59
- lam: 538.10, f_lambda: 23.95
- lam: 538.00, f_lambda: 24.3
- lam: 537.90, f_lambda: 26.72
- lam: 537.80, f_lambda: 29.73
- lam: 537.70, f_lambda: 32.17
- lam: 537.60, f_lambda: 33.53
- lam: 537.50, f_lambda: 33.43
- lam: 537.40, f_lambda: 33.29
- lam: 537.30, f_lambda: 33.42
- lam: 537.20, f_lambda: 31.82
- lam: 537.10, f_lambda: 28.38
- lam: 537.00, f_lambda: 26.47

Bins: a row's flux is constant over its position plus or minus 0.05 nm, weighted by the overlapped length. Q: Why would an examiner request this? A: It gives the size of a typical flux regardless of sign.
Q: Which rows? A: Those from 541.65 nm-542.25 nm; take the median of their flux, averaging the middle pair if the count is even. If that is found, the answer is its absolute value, 29.3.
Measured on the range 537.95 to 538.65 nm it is 28.7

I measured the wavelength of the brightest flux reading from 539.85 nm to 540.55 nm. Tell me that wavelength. 539.90 nm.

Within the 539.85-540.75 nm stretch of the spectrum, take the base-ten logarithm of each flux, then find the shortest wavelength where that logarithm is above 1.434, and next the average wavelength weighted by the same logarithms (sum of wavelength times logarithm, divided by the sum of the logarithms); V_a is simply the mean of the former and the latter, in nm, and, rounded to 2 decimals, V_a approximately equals 540.10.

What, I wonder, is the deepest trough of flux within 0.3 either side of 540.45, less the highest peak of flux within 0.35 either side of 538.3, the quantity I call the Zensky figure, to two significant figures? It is -6.7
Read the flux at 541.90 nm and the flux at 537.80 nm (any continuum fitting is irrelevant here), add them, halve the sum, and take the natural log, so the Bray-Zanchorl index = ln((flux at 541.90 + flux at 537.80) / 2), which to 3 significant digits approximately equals 3.40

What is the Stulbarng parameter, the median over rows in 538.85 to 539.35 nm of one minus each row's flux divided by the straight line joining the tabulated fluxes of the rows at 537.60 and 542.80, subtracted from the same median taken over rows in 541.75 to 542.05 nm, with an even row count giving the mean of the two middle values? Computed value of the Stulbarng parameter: -0.22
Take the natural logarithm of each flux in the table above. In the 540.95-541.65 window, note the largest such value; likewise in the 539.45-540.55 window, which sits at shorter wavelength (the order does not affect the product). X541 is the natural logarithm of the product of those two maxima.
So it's 2.44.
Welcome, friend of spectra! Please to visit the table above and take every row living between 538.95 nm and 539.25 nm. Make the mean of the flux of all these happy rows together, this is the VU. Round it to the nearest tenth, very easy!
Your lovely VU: 26.2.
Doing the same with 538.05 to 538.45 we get 27.4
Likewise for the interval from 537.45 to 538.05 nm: 30.0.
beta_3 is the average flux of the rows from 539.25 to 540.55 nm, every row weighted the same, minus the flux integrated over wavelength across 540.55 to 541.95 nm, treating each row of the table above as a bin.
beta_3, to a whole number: -12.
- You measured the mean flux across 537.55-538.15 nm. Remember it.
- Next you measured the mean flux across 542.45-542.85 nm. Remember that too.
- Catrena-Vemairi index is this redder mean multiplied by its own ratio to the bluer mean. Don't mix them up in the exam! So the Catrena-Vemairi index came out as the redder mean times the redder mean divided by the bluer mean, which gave 24.3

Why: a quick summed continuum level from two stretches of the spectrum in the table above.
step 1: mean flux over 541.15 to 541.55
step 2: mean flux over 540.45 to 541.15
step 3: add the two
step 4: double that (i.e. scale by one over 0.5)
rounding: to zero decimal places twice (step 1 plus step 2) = 108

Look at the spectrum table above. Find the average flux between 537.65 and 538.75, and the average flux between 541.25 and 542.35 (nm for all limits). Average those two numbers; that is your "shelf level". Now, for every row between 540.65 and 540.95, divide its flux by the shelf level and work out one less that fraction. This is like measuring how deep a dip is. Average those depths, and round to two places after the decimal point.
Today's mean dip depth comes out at 0.10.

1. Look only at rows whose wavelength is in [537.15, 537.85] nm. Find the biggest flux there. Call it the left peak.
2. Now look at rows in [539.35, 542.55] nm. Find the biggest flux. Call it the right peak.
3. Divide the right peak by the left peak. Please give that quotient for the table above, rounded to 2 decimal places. 0.95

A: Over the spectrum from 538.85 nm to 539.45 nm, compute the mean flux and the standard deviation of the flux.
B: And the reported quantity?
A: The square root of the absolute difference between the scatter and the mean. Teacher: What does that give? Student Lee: 5.07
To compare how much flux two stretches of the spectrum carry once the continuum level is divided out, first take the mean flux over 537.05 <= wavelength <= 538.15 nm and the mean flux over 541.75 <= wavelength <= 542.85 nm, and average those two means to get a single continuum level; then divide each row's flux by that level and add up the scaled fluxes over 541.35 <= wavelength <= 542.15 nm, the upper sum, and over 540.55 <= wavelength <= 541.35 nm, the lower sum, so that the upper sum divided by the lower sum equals 1.09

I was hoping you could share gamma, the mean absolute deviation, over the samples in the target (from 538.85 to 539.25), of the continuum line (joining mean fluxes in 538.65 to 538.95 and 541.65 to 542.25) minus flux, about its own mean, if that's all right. 0.41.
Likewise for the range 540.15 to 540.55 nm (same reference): 0.41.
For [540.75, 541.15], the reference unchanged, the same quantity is 0.80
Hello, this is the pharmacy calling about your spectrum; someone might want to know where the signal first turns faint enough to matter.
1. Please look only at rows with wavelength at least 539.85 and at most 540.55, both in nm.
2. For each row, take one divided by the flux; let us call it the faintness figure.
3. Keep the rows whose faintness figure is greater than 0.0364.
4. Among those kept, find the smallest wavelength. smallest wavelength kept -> 540.20 nm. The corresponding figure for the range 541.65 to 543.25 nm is 542.40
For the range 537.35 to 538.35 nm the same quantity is 537.90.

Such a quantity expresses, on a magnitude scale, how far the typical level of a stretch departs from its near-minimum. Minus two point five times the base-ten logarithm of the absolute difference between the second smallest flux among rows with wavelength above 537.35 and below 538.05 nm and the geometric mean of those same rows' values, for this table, -1.4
